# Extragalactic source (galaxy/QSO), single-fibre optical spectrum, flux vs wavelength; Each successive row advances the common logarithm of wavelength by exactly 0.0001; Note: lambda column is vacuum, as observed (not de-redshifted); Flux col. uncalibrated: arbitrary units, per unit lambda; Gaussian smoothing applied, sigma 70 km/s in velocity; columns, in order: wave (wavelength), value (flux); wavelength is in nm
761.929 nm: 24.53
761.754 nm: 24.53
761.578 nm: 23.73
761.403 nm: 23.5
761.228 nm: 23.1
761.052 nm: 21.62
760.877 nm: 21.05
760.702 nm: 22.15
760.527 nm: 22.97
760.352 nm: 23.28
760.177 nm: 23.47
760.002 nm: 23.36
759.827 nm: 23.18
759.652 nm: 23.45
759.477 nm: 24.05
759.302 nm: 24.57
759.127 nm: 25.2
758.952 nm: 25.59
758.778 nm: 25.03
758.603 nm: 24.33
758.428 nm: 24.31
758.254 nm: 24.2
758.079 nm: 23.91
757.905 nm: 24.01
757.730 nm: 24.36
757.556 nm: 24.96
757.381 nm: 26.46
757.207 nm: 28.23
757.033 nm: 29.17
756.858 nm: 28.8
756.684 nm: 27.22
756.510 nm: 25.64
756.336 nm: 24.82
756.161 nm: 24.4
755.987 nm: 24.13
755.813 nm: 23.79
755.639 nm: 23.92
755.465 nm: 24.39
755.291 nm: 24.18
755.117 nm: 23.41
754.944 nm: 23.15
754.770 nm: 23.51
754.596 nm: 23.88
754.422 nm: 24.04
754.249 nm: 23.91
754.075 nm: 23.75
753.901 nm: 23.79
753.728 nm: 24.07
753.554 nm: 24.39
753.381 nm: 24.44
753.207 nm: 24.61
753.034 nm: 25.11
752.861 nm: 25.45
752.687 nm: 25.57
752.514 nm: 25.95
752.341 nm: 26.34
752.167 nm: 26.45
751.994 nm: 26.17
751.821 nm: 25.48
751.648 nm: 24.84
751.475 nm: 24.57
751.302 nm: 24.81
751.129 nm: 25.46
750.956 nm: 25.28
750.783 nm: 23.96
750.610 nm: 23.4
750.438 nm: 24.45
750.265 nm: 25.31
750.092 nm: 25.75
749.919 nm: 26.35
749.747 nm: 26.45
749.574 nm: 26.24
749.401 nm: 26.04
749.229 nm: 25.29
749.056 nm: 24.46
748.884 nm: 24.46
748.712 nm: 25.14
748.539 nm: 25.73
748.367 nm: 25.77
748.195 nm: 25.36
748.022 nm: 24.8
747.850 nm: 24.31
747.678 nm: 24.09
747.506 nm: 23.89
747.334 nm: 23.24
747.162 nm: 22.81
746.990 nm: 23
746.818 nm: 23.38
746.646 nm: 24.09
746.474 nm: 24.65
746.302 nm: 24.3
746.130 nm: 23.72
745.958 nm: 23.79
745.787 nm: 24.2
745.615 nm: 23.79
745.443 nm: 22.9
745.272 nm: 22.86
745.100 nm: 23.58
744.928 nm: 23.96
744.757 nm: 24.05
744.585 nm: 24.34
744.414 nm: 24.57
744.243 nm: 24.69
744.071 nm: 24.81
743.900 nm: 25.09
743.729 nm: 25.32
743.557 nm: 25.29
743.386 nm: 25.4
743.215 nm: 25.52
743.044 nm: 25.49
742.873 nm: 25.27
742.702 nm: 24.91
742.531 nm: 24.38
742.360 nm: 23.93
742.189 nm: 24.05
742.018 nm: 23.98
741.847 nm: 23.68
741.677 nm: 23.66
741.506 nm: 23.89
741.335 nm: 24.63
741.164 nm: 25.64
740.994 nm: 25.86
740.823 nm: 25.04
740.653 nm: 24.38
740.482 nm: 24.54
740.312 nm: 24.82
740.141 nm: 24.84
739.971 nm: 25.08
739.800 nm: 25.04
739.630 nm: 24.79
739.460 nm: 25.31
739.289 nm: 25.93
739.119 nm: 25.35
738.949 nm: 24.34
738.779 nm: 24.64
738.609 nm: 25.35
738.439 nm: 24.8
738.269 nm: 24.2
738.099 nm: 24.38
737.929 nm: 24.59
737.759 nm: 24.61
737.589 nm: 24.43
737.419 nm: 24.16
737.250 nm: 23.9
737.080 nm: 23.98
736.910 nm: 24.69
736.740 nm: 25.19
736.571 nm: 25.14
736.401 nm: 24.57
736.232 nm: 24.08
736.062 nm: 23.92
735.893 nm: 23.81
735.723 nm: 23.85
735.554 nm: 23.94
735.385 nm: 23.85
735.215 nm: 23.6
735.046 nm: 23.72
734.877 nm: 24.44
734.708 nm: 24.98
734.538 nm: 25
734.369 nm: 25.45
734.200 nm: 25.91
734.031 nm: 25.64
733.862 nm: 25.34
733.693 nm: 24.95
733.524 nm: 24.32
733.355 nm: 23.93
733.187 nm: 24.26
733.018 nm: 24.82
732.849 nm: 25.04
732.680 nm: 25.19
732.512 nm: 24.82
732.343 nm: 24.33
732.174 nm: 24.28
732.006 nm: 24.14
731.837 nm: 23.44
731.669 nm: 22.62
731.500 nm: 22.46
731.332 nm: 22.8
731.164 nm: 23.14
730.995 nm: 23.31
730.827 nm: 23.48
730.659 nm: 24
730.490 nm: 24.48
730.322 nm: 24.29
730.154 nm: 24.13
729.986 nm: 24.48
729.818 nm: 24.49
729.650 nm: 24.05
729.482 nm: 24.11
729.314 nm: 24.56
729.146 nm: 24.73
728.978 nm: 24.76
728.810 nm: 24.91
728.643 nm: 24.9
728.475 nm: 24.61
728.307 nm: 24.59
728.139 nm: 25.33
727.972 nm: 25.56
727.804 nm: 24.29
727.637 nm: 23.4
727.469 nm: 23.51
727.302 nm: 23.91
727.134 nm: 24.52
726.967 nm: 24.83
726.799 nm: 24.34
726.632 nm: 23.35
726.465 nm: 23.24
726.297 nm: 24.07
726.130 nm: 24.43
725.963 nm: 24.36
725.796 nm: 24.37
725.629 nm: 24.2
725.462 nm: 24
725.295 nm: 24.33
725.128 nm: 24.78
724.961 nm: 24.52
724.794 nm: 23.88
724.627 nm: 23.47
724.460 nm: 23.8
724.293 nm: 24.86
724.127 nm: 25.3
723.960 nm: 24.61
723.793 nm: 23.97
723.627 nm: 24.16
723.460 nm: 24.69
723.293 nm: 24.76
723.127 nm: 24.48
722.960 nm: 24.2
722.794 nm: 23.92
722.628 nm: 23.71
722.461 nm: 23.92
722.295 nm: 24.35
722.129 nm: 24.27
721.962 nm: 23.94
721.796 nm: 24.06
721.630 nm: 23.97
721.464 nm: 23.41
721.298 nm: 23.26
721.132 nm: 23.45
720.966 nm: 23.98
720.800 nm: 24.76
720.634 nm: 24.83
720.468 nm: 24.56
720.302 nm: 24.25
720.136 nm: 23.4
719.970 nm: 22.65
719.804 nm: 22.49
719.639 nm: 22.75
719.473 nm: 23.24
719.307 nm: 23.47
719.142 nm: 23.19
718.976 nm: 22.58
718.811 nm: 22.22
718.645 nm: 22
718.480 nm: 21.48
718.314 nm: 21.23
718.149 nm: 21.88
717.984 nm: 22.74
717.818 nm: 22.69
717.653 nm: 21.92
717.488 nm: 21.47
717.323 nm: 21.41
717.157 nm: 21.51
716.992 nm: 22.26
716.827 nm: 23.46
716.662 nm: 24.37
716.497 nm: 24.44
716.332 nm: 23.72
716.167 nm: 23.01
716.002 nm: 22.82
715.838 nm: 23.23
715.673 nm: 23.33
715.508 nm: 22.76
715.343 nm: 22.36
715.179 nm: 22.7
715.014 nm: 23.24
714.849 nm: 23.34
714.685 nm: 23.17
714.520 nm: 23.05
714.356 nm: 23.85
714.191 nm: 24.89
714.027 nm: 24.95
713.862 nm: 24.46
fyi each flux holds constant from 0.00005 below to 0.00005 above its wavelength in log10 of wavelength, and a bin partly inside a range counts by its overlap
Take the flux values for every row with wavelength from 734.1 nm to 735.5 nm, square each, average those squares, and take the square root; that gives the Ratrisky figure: 24.6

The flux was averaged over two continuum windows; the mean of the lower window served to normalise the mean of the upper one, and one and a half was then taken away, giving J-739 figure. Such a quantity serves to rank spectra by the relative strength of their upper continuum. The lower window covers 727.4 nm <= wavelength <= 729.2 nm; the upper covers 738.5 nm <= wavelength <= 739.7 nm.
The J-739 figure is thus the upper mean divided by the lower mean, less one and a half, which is -0.480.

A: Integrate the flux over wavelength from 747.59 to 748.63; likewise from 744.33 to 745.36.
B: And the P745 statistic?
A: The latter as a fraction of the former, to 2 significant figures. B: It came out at 0.95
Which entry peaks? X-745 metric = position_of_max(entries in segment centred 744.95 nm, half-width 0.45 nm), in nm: 744.585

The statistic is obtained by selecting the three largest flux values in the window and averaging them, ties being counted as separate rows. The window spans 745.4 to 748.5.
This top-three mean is 25.3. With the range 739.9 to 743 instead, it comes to 25.6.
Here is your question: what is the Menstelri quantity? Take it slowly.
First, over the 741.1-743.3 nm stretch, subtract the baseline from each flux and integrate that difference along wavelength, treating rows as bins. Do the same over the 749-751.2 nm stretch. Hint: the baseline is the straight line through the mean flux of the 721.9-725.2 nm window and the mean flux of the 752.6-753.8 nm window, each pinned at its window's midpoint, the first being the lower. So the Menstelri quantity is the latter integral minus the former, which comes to 1.3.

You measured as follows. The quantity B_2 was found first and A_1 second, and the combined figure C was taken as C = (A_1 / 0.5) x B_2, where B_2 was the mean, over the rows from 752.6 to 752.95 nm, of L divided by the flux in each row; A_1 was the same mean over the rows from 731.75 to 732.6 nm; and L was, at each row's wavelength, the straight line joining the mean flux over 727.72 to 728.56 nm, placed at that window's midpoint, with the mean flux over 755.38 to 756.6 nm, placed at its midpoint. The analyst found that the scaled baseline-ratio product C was 1.97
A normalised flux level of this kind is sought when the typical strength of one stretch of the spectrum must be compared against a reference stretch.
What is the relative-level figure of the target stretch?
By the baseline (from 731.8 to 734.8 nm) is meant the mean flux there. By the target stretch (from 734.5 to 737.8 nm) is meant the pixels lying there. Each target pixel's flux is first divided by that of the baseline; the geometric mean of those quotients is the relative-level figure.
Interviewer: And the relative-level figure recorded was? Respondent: 0.98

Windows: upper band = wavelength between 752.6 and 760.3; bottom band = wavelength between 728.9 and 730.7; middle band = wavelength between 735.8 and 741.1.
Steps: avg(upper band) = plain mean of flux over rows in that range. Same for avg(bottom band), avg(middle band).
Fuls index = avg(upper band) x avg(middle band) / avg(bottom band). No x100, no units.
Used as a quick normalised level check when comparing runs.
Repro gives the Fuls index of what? 25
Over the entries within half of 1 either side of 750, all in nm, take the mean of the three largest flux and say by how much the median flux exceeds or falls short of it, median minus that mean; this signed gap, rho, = -0.35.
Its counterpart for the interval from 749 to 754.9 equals -1.44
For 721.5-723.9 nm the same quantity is -0.53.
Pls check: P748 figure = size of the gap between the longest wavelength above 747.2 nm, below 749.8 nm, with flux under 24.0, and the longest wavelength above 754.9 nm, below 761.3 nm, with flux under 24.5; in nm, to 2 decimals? 13.72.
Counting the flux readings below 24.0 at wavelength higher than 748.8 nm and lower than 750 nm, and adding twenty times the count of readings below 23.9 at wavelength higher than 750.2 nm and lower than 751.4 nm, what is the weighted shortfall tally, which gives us 20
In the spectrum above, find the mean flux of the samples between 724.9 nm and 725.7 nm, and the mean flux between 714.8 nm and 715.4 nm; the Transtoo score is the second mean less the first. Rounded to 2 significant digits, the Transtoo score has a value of -1.5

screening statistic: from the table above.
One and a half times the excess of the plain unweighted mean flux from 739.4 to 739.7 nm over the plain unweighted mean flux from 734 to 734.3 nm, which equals -1.1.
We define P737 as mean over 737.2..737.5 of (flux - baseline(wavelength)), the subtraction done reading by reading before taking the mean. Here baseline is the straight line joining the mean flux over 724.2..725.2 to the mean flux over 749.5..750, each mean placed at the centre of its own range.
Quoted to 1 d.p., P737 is -1.3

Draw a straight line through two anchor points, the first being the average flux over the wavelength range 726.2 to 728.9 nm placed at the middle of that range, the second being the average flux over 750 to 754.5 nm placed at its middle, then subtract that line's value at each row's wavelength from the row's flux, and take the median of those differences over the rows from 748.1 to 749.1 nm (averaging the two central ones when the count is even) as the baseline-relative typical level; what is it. 0.4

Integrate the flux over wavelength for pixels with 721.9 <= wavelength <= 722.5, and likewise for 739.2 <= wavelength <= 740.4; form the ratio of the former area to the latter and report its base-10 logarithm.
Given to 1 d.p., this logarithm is -0.3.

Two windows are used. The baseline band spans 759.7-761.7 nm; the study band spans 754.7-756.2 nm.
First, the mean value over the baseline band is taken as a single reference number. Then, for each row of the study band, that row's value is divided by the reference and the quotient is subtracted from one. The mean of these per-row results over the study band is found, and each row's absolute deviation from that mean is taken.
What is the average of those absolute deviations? 0.016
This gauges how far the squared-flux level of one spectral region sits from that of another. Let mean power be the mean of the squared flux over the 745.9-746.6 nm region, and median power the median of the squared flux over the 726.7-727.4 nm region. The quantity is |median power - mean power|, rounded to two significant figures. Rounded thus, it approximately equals 15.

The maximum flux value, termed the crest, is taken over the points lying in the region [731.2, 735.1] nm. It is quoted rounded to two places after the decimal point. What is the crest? 25.91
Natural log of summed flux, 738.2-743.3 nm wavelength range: 6.61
